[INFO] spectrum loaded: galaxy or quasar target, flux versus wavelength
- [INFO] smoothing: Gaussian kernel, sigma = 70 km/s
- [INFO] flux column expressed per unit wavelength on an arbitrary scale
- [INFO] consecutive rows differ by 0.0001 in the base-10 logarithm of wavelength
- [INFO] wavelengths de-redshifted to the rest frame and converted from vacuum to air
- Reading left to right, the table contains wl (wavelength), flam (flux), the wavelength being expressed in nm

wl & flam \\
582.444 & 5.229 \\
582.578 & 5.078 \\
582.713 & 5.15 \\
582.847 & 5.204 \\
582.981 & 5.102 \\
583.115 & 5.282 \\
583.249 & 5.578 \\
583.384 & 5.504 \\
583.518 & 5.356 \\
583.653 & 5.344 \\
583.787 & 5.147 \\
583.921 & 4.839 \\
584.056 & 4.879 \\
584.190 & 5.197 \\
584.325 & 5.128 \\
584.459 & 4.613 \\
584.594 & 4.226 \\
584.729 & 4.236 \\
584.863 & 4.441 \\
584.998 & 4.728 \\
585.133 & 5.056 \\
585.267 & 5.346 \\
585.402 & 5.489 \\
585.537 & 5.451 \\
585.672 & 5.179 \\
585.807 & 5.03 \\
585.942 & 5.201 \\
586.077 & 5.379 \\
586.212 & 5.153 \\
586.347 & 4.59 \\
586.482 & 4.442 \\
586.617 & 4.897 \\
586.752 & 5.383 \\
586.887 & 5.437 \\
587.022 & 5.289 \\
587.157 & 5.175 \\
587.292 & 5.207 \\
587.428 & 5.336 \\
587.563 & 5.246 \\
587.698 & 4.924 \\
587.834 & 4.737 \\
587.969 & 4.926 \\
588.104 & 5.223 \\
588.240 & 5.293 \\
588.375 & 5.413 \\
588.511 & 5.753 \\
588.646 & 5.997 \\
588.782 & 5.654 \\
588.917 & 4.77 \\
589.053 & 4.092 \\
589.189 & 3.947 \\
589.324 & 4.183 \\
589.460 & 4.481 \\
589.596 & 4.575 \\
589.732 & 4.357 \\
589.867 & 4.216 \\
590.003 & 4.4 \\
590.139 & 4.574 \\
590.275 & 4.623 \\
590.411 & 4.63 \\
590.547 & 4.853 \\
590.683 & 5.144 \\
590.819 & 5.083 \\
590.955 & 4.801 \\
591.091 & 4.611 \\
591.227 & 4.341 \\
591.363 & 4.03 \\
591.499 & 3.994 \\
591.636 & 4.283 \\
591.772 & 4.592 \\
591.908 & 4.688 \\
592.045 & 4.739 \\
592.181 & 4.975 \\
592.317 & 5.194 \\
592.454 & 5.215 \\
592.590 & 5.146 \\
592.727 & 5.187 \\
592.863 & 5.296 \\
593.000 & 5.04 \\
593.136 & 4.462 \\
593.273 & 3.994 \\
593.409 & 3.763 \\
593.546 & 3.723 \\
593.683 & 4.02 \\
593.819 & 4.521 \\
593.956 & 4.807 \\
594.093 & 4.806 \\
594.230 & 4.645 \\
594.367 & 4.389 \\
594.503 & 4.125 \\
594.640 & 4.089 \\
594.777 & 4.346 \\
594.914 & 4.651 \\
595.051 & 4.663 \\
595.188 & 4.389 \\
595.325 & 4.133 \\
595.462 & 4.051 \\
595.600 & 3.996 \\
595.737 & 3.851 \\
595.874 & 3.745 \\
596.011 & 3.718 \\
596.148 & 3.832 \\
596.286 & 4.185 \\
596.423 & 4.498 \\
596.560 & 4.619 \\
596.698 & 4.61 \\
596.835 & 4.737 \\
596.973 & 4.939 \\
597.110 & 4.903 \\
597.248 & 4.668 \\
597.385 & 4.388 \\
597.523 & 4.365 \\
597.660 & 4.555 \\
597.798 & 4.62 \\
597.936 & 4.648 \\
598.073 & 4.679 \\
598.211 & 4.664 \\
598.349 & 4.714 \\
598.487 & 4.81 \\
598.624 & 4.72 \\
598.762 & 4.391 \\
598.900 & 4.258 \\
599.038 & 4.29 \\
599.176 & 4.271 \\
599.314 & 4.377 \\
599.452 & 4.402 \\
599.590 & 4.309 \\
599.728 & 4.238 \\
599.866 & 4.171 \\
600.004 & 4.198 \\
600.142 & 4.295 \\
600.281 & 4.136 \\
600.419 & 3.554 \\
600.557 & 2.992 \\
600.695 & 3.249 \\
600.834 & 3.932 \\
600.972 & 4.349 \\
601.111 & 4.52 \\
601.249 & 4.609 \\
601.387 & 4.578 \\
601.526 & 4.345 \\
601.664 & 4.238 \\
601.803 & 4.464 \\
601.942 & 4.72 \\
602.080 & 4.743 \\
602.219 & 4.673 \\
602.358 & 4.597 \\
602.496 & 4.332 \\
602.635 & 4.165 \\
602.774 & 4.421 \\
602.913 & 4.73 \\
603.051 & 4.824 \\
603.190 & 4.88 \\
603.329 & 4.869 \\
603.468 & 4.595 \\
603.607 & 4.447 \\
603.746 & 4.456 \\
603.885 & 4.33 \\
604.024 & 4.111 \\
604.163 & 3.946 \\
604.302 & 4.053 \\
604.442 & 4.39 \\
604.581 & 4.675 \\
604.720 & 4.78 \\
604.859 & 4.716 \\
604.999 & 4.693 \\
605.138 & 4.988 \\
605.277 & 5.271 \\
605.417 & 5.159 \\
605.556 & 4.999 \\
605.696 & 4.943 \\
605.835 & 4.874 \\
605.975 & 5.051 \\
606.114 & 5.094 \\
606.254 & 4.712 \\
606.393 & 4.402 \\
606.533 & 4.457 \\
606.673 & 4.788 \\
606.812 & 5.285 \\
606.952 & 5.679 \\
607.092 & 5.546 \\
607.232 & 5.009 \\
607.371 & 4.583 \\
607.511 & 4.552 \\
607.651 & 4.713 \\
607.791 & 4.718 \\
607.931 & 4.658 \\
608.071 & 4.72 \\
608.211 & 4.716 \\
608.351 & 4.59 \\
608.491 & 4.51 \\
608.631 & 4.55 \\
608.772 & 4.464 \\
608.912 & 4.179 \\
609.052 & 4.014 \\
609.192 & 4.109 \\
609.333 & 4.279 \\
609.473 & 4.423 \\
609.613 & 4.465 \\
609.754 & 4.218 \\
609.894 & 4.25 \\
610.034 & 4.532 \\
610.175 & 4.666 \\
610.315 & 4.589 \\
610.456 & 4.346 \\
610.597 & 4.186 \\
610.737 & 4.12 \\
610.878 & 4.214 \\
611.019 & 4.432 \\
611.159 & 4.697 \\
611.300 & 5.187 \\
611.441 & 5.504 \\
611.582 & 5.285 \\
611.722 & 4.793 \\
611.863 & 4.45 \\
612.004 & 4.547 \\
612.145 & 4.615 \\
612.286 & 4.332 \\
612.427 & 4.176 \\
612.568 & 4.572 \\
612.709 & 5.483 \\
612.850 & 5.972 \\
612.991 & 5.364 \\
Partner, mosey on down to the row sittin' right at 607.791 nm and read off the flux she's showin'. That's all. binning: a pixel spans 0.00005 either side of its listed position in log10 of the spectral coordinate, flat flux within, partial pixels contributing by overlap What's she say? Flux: 4.718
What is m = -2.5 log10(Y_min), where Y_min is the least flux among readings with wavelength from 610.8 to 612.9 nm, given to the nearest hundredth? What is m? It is -1.55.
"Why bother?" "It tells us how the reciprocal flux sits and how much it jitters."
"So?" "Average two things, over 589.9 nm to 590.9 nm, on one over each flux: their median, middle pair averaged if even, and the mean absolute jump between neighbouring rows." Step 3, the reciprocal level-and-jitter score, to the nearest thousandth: 0.111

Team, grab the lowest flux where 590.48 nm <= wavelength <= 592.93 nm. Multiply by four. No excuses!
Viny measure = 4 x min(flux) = 16.0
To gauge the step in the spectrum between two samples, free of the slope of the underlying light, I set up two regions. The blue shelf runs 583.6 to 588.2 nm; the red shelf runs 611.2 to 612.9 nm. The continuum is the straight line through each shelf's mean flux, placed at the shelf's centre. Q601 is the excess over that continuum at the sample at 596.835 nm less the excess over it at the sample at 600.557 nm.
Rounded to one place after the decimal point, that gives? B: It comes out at 1.7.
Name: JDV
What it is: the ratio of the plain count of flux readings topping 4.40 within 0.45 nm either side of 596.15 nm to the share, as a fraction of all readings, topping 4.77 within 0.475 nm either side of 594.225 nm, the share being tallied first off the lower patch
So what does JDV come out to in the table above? 7.0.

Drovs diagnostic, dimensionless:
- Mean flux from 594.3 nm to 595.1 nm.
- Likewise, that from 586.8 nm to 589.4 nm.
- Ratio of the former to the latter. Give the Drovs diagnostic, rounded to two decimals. 0.86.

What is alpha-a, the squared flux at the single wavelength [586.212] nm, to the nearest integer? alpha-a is 27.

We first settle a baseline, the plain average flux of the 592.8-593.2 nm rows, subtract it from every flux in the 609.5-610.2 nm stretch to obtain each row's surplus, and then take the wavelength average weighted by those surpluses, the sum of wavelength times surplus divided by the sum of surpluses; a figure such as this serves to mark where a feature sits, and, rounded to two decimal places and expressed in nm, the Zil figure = 609.85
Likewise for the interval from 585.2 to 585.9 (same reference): 585.47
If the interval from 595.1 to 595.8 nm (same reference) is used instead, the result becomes 595.50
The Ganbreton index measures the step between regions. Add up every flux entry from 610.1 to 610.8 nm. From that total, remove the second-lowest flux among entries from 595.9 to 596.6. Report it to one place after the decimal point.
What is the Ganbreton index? 18.1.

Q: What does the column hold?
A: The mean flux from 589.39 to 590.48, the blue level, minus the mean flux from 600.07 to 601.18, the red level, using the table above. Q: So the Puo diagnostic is 0.6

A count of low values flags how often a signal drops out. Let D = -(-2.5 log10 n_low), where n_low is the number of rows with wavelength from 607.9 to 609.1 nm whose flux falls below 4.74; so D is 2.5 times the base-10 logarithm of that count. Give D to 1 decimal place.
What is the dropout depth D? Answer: 2.4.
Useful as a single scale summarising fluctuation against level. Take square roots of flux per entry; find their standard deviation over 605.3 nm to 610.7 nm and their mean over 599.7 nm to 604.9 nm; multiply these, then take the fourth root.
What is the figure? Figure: 0.65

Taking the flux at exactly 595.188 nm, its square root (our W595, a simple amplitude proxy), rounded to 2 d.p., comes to 2.09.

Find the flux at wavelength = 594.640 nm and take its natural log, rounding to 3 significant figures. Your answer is 1.41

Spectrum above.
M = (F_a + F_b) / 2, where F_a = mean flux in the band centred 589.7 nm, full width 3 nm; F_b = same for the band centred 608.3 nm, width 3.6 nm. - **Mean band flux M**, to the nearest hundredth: 4.70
